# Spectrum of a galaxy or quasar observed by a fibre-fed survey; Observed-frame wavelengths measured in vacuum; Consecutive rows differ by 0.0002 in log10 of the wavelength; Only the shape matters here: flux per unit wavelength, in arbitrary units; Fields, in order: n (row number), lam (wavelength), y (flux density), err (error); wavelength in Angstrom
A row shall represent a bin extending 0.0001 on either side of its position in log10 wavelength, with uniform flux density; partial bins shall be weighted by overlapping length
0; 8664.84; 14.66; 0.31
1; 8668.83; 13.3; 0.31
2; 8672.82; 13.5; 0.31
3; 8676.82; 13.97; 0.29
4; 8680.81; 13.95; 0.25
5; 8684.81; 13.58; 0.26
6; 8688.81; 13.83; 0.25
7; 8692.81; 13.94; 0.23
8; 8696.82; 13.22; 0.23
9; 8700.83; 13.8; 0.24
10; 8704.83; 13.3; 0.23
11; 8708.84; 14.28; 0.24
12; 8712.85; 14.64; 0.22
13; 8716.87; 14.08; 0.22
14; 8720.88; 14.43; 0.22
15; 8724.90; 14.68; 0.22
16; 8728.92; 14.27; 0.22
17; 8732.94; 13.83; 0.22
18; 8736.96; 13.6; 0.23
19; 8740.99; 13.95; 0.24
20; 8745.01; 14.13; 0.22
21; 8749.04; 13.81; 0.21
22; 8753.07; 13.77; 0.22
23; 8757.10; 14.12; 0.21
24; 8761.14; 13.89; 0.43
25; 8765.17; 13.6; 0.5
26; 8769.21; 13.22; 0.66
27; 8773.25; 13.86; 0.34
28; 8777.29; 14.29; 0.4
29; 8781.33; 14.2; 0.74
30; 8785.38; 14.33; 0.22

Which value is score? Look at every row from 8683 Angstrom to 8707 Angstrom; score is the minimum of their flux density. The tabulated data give 13.22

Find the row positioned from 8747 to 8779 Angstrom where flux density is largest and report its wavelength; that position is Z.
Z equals 8777.29 Angstrom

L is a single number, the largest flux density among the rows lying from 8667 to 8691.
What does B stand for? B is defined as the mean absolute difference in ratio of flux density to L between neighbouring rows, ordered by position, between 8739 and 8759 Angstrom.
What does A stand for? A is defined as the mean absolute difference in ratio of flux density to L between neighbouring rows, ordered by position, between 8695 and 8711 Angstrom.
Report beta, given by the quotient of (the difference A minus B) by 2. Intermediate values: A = 0.049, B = 0.0159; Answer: 0.0166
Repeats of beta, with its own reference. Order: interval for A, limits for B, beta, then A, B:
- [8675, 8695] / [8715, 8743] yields -0.0054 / 0.013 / 0.0242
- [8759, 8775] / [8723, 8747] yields 0.0041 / 0.031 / 0.0230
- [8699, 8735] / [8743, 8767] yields 0.0084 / 0.034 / 0.0176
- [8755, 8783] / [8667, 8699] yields 0.0013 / 0.025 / 0.0219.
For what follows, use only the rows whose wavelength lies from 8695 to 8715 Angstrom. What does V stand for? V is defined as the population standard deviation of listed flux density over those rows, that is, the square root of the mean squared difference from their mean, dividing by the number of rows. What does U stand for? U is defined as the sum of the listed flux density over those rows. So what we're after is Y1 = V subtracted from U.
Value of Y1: 68.7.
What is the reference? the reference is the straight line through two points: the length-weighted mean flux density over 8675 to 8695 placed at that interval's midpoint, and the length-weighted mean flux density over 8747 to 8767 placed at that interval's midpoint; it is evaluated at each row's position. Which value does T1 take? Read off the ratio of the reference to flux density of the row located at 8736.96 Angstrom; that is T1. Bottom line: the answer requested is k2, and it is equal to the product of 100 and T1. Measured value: 102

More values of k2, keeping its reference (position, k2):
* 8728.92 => 97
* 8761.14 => 100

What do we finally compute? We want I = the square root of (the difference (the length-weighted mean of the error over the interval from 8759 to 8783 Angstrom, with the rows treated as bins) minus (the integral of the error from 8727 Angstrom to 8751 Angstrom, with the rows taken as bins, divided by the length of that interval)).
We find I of 0.53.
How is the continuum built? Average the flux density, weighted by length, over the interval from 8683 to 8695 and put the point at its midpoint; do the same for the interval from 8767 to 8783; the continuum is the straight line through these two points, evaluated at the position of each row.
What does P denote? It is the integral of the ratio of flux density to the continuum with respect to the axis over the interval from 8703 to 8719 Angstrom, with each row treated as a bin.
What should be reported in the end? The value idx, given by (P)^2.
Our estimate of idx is 267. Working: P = 16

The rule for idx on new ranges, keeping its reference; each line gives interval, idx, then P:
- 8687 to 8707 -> 391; 20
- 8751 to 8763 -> 145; 12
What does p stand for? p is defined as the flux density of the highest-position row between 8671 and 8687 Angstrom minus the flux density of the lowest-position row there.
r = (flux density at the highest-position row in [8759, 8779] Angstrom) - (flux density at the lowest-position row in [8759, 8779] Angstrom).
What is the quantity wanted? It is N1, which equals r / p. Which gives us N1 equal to 5.0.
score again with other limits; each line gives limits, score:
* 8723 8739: 13.6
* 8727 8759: 13.6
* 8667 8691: 13.3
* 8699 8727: 13.3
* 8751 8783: 13.22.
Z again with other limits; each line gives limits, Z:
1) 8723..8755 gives 8724.90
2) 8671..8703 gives 8676.82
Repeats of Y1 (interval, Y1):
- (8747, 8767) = 69.0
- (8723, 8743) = 70.0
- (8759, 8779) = 68.5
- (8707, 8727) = 71.9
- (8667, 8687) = 68.0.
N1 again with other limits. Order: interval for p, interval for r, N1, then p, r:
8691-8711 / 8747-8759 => 0.9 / 0.34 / 0.31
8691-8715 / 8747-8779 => 0.7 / 0.70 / 0.48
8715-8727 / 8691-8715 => 1.2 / 0.60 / 0.70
